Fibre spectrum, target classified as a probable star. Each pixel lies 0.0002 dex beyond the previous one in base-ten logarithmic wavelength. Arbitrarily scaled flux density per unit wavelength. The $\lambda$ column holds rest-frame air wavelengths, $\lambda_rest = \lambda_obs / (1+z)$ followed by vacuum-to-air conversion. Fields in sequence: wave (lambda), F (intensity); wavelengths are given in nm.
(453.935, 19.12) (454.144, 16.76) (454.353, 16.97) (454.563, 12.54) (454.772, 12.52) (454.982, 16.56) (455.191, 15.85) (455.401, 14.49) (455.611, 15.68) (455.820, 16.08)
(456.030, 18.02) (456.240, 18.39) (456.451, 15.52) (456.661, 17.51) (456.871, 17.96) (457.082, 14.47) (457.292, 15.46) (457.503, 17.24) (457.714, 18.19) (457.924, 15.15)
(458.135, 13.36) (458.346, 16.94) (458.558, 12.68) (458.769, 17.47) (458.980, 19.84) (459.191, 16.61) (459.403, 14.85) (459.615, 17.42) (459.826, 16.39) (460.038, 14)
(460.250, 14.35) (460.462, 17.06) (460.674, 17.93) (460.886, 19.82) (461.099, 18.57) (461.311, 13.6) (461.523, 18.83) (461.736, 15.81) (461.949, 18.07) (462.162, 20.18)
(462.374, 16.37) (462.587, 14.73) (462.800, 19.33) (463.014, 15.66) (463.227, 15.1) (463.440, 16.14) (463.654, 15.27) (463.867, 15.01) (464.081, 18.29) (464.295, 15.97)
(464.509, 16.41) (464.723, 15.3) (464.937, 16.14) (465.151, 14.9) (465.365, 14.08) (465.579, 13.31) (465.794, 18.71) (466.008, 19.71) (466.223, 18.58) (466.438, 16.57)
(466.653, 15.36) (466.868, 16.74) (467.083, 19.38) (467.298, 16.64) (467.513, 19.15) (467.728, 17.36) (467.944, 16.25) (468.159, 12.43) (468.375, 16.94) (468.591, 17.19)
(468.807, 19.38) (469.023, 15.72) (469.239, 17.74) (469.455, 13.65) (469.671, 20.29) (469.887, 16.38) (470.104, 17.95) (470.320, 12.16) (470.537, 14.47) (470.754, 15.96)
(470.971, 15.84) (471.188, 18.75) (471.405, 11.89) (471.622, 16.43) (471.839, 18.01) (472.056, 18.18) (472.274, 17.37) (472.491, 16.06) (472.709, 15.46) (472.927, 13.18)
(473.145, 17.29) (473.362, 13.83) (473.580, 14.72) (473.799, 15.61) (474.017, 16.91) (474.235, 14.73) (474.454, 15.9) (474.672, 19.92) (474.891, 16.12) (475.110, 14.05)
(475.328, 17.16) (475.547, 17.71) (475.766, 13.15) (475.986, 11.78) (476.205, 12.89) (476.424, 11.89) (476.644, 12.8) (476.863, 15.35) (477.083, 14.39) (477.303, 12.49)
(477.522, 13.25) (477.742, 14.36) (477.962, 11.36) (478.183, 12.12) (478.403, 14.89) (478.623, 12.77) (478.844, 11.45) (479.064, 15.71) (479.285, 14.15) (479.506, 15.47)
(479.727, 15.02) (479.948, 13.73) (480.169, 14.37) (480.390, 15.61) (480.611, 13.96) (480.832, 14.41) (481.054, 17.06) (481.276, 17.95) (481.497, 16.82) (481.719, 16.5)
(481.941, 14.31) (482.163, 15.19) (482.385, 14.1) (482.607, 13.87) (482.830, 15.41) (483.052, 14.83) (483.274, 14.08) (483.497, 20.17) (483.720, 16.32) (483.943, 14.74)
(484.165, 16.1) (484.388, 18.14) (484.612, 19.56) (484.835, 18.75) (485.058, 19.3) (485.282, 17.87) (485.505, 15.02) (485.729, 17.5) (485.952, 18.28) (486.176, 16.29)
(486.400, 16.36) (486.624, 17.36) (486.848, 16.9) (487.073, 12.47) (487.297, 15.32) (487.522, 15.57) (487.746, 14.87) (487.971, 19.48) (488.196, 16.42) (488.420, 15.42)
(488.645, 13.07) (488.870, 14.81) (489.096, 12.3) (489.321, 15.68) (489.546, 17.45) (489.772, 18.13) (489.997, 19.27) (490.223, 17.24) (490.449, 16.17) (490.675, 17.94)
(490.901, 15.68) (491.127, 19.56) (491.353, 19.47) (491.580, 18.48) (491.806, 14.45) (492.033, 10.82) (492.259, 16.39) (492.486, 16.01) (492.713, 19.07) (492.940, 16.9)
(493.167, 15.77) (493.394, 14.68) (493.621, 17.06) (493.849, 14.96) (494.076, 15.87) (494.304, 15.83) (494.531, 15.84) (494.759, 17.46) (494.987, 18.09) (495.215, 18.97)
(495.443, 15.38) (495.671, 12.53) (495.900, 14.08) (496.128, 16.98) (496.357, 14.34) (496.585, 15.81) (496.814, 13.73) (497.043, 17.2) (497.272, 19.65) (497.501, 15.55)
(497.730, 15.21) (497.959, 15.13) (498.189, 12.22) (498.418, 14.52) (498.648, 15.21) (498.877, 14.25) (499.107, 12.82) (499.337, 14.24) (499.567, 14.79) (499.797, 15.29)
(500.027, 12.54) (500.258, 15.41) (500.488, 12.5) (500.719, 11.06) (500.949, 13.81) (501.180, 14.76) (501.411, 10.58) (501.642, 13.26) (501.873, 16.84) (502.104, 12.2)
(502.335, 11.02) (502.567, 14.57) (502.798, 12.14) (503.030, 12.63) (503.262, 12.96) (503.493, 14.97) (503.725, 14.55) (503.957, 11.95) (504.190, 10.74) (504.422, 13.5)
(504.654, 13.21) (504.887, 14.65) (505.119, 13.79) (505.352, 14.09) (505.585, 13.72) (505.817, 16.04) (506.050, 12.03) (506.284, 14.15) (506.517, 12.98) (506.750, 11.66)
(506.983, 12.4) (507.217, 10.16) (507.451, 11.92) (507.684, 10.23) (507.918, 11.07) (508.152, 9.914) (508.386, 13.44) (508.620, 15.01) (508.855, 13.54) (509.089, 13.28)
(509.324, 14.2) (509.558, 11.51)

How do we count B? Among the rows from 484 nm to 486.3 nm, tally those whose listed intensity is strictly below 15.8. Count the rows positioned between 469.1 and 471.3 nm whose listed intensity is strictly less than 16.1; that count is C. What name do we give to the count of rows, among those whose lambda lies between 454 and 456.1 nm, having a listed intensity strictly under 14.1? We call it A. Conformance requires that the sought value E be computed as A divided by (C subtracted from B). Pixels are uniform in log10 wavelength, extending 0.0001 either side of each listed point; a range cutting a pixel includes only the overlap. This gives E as -0.5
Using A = 2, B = 1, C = 5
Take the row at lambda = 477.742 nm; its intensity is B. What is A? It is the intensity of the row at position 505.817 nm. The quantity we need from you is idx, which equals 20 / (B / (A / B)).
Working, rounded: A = 16.04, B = 14.36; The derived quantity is 1.56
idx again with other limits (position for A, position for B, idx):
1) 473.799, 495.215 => 0.87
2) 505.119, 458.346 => 0.96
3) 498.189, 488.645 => 1.43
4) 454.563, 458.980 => 0.64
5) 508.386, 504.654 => 1.54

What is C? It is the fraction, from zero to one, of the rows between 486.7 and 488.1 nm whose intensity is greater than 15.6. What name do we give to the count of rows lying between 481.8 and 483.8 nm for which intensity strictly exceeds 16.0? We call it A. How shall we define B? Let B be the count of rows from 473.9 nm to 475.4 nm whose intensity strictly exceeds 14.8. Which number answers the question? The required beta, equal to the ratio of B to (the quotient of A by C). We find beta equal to 0.83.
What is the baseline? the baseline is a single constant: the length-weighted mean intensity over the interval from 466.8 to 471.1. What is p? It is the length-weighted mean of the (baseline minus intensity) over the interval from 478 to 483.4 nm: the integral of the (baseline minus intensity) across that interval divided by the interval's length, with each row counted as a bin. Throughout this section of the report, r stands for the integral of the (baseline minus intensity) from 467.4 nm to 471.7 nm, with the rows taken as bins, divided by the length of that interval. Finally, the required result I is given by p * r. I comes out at 0.55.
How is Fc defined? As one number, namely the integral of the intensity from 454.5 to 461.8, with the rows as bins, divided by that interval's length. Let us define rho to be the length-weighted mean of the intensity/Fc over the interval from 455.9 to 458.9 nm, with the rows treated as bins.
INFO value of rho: 1.01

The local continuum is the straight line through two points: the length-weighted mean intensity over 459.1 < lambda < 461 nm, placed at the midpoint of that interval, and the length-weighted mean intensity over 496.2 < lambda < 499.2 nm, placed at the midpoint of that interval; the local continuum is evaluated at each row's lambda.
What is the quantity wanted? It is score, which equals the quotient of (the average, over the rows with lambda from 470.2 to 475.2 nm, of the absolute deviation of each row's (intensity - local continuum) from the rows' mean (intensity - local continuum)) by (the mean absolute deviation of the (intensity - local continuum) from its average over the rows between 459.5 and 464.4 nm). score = 0.956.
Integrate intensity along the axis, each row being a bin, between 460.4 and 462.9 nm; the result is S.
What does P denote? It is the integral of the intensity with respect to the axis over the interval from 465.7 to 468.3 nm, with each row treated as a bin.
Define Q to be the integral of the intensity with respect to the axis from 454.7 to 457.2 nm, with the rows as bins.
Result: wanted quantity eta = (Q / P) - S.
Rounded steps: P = 44.8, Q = 40.3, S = 43.8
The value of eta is -42.9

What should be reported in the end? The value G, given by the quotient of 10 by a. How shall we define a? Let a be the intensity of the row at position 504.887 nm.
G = 0.683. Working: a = 14.65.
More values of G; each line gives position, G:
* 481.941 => 0.699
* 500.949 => 0.724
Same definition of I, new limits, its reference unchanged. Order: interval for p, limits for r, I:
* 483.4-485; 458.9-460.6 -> -0.33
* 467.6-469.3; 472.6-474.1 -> -0.05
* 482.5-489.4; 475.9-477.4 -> 1.33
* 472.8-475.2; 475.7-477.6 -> 3.19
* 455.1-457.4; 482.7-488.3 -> -0.02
